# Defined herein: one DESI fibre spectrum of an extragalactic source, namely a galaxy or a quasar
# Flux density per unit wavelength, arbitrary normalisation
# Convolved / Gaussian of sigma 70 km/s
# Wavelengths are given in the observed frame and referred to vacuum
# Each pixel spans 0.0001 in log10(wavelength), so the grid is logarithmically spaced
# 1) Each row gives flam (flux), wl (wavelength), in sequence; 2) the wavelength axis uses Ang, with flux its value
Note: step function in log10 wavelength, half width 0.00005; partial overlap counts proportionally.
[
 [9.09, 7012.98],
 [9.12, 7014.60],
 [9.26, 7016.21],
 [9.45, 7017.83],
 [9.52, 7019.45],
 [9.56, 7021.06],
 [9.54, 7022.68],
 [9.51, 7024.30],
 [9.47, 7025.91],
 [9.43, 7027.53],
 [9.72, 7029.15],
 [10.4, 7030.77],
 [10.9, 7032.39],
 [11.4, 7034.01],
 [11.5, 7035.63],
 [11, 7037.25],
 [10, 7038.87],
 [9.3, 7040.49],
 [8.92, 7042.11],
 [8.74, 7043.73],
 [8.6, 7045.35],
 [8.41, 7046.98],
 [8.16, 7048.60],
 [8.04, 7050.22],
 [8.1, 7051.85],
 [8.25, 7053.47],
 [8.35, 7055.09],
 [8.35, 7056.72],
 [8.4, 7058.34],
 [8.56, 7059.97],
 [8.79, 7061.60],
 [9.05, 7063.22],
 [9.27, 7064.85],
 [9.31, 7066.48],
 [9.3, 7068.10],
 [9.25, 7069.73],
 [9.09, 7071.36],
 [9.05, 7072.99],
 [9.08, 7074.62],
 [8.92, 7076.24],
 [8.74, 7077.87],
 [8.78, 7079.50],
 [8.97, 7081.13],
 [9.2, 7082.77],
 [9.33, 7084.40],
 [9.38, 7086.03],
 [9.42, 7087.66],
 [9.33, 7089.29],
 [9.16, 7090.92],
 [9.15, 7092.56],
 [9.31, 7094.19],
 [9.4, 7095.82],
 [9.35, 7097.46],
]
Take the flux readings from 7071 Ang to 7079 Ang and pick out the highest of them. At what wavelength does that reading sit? 7071.36 Ang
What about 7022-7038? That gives 7035.63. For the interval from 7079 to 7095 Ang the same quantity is 7087.66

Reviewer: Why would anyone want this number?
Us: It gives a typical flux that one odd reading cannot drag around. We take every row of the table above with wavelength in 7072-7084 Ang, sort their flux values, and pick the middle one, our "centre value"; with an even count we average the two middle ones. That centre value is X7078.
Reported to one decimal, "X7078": 9.0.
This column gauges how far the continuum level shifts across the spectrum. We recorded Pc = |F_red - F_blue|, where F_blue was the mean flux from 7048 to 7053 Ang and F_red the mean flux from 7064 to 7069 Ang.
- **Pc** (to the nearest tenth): 1.2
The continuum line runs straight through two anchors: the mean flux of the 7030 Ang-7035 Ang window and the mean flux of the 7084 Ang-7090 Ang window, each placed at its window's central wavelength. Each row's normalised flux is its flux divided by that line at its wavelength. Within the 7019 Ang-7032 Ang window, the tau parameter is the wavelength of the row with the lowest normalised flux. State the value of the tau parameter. 7019.45 Ang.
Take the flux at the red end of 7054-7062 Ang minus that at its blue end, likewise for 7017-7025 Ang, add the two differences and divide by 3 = 0.17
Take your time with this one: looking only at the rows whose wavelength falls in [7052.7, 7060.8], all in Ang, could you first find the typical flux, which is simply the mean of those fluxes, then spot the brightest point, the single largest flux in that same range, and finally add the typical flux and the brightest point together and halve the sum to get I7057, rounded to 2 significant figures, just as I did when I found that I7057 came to 8.5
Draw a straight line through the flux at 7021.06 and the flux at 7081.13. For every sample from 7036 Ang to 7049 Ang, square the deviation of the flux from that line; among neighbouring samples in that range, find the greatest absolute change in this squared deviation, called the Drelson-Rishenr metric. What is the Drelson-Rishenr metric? 2.2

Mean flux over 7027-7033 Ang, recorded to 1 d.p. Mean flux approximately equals 10.1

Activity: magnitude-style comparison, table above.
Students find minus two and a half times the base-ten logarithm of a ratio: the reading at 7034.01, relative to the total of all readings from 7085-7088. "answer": 0.5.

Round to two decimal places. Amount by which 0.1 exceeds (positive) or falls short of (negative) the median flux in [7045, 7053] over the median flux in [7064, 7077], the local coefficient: -0.79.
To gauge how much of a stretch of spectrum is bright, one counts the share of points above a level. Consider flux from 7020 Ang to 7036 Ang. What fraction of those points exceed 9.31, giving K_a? 1.0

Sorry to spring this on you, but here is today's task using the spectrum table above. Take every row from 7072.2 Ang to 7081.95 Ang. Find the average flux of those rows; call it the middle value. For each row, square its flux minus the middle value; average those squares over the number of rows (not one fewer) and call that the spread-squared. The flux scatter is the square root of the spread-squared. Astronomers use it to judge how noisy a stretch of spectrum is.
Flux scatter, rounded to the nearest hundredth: 0.13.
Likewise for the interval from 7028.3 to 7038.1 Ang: 0.61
